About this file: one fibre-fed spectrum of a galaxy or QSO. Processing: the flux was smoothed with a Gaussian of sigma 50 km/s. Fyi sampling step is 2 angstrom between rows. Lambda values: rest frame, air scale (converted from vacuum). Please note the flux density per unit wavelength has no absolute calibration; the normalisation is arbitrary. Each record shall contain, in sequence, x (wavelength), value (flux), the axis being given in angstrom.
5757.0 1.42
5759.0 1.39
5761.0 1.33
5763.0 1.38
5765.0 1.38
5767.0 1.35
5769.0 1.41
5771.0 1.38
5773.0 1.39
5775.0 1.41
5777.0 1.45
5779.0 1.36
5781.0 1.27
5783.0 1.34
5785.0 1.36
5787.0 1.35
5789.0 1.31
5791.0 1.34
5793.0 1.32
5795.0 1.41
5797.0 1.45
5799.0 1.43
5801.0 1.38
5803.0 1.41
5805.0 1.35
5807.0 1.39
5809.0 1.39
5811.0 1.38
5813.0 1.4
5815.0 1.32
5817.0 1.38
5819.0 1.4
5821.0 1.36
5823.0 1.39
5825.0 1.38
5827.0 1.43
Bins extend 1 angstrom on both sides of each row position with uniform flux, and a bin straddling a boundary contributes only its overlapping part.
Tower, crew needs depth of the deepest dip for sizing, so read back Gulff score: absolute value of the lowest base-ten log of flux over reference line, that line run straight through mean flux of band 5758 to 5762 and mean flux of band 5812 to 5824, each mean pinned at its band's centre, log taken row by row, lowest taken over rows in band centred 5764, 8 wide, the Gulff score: 0.010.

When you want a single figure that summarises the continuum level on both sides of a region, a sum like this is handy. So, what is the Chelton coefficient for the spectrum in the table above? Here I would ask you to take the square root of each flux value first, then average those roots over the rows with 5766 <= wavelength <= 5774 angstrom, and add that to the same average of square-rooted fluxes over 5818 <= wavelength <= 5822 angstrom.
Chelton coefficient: 2.35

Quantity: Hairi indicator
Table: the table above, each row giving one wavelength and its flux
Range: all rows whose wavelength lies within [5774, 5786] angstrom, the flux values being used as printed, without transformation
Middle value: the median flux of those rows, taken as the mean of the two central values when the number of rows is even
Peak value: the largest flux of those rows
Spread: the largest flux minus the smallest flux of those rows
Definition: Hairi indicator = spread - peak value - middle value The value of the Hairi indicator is -2.63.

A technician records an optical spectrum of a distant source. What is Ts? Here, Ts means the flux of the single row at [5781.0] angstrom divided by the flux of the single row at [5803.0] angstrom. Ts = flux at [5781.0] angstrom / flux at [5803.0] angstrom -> 0.90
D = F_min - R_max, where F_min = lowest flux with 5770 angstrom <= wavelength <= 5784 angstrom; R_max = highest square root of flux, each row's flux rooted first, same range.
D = 0.07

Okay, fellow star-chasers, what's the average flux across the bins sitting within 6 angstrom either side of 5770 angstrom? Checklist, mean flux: 1.39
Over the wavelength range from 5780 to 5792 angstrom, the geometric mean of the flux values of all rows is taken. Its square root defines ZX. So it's 1.15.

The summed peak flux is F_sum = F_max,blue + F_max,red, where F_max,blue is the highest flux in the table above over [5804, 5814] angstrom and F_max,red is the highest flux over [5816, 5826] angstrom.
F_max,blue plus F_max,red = 2.80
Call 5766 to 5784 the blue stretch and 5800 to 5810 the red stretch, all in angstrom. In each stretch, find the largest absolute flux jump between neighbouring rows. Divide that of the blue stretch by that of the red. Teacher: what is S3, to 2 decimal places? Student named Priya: 1.50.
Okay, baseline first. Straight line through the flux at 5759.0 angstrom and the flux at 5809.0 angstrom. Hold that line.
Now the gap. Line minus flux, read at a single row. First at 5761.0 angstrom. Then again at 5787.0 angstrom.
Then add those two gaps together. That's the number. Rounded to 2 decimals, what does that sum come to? 0.10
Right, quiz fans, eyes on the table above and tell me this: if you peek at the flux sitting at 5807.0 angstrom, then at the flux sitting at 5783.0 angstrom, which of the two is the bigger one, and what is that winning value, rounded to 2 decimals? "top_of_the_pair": 1.39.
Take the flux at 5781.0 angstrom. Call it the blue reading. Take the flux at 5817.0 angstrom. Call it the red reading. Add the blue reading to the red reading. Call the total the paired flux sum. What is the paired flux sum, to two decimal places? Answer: 2.65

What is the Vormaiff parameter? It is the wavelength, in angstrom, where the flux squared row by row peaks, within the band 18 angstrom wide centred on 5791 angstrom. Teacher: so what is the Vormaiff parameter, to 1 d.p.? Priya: 5797.0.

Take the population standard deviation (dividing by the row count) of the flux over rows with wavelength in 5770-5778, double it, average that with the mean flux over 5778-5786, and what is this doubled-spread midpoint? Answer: 0.693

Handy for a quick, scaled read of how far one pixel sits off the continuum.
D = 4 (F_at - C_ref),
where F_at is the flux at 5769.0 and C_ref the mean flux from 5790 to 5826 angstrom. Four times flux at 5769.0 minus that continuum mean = 0.11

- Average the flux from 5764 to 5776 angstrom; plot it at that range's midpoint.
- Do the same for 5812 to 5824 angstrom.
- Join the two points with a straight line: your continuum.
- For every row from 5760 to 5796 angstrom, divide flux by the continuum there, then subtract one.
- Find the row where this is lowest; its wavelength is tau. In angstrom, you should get 5781.0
